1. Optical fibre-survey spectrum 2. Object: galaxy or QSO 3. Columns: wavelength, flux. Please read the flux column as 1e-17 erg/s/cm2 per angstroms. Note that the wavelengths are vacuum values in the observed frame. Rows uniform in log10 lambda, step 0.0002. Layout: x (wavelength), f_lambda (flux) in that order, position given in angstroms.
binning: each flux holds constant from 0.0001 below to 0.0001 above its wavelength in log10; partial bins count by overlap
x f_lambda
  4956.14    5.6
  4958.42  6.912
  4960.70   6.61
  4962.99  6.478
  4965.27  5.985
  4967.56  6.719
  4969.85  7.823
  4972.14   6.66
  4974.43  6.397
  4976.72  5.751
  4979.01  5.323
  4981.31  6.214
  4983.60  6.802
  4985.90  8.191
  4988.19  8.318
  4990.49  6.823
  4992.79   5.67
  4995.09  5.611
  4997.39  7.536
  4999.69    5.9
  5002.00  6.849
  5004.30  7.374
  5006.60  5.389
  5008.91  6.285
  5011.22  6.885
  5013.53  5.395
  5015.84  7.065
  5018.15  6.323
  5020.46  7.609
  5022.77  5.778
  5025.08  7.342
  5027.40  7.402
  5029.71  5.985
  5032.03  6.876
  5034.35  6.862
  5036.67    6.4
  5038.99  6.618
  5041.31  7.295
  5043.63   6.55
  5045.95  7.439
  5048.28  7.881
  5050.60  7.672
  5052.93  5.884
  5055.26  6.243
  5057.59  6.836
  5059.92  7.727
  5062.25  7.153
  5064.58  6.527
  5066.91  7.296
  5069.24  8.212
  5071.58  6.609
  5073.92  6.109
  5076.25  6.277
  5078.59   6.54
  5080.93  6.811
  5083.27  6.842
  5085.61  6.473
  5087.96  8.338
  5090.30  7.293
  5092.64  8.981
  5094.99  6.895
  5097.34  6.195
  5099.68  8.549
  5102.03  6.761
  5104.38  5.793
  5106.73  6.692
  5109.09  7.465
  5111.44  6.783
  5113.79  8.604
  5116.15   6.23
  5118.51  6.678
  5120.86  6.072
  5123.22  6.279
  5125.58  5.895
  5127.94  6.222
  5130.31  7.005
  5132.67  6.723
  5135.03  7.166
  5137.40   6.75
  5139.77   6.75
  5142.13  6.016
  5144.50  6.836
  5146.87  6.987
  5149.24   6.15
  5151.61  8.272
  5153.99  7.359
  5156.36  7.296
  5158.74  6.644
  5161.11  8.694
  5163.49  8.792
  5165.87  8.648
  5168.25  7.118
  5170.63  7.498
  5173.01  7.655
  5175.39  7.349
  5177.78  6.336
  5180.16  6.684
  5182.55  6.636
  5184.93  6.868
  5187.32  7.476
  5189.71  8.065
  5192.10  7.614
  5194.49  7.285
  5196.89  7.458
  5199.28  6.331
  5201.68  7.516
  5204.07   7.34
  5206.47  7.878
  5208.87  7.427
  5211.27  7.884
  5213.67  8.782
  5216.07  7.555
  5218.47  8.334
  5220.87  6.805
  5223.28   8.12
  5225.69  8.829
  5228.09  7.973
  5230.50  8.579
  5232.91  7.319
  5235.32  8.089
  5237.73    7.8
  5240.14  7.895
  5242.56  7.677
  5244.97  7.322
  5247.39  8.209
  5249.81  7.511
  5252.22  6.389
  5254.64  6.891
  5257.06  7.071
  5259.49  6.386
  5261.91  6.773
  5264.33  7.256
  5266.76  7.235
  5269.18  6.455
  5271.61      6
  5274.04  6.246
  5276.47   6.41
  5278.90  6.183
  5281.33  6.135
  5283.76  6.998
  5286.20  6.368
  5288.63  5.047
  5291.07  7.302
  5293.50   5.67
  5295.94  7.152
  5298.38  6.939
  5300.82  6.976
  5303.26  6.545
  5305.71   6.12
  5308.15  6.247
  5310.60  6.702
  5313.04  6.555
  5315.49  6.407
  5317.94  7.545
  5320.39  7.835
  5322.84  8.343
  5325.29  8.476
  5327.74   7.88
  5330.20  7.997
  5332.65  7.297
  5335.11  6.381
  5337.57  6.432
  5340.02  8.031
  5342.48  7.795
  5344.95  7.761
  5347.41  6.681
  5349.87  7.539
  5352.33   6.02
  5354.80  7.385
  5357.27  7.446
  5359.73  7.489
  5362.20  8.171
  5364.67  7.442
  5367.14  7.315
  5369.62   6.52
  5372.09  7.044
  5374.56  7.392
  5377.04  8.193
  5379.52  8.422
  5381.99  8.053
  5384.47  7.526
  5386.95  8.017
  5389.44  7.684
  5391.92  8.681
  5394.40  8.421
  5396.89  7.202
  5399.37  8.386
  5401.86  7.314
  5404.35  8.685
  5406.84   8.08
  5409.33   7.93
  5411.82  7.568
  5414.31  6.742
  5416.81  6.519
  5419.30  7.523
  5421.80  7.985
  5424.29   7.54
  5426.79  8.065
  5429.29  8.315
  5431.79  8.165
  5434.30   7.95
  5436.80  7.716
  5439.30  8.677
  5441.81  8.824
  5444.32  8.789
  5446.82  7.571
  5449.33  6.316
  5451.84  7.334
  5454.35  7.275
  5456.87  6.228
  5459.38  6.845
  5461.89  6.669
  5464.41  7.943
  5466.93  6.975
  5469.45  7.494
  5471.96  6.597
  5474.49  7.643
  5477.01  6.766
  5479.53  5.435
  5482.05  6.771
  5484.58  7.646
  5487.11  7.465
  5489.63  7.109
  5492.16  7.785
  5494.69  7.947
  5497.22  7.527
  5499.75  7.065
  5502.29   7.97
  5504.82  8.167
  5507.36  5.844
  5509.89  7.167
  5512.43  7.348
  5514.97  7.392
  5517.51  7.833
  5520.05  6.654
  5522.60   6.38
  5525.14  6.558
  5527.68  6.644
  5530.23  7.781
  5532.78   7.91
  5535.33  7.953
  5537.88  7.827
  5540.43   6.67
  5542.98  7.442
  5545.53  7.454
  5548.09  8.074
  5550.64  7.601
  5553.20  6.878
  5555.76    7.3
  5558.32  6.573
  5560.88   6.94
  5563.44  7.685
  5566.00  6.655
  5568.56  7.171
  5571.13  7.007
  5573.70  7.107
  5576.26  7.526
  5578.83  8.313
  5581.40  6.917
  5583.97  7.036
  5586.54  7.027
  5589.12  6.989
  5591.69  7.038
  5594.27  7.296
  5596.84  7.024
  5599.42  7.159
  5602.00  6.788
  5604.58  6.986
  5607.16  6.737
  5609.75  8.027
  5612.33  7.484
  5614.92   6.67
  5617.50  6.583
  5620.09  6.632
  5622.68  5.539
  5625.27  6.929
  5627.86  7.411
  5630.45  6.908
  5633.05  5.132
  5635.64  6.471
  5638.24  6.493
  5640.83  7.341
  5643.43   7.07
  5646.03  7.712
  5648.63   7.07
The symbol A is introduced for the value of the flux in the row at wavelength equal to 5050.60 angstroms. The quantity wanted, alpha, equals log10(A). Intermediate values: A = 7.672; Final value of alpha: 0.885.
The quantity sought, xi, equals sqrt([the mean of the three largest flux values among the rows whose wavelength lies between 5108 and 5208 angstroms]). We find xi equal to 2.95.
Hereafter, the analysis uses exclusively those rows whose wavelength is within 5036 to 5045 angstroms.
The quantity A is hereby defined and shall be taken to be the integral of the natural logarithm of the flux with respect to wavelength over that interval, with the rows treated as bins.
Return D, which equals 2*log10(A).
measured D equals 2.47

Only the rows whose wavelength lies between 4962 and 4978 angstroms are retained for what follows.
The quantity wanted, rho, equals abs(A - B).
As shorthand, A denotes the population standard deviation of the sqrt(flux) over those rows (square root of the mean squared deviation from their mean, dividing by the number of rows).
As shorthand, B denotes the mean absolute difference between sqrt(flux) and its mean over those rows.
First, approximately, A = 0.118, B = 0.087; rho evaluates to 0.032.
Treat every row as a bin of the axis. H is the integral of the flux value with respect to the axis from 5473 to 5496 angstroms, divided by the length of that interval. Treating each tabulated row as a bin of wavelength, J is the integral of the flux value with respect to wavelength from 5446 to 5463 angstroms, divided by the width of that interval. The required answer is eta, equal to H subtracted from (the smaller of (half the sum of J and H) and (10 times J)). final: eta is -0.15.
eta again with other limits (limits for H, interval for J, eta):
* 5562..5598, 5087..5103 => 0.19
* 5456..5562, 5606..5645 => -0.22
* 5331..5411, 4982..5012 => -0.43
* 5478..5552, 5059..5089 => -0.15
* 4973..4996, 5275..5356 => 0.21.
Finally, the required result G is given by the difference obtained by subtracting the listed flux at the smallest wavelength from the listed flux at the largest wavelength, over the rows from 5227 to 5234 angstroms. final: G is -0.7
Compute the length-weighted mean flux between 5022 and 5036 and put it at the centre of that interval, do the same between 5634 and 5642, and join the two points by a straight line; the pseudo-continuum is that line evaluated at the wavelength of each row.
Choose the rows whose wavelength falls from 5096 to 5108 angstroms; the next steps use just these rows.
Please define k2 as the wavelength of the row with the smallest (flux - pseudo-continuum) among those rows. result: 5104.38 angstroms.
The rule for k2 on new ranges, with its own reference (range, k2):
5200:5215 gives 5204.07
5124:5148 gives 5125.58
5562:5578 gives 5566.00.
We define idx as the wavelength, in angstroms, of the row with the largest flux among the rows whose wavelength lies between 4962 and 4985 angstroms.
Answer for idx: 4969.85 angstroms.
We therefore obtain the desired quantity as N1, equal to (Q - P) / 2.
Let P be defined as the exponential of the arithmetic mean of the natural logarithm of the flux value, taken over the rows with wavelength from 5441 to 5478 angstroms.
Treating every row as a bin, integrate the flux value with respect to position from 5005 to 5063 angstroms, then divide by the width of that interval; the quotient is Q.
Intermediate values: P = 7.25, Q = 6.8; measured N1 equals -0.24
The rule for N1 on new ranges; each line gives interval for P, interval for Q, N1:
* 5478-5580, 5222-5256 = 0.26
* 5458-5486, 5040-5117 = 0.06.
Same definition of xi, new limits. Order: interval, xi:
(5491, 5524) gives 2.83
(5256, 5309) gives 2.70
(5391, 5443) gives 2.95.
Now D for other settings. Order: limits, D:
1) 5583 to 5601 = 3.09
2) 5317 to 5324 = 2.32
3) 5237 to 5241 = 1.83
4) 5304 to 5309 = 1.92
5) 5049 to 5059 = 2.56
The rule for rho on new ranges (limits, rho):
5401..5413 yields 0.015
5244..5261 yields 0.020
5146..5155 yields 0.026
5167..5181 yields 0.012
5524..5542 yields 0.002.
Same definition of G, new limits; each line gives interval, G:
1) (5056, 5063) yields 0.3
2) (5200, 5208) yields 0.4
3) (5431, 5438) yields -0.4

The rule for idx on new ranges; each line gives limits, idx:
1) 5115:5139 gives 5135.03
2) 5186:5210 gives 5189.71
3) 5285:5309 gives 5291.07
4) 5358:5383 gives 5379.52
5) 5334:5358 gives 5340.02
